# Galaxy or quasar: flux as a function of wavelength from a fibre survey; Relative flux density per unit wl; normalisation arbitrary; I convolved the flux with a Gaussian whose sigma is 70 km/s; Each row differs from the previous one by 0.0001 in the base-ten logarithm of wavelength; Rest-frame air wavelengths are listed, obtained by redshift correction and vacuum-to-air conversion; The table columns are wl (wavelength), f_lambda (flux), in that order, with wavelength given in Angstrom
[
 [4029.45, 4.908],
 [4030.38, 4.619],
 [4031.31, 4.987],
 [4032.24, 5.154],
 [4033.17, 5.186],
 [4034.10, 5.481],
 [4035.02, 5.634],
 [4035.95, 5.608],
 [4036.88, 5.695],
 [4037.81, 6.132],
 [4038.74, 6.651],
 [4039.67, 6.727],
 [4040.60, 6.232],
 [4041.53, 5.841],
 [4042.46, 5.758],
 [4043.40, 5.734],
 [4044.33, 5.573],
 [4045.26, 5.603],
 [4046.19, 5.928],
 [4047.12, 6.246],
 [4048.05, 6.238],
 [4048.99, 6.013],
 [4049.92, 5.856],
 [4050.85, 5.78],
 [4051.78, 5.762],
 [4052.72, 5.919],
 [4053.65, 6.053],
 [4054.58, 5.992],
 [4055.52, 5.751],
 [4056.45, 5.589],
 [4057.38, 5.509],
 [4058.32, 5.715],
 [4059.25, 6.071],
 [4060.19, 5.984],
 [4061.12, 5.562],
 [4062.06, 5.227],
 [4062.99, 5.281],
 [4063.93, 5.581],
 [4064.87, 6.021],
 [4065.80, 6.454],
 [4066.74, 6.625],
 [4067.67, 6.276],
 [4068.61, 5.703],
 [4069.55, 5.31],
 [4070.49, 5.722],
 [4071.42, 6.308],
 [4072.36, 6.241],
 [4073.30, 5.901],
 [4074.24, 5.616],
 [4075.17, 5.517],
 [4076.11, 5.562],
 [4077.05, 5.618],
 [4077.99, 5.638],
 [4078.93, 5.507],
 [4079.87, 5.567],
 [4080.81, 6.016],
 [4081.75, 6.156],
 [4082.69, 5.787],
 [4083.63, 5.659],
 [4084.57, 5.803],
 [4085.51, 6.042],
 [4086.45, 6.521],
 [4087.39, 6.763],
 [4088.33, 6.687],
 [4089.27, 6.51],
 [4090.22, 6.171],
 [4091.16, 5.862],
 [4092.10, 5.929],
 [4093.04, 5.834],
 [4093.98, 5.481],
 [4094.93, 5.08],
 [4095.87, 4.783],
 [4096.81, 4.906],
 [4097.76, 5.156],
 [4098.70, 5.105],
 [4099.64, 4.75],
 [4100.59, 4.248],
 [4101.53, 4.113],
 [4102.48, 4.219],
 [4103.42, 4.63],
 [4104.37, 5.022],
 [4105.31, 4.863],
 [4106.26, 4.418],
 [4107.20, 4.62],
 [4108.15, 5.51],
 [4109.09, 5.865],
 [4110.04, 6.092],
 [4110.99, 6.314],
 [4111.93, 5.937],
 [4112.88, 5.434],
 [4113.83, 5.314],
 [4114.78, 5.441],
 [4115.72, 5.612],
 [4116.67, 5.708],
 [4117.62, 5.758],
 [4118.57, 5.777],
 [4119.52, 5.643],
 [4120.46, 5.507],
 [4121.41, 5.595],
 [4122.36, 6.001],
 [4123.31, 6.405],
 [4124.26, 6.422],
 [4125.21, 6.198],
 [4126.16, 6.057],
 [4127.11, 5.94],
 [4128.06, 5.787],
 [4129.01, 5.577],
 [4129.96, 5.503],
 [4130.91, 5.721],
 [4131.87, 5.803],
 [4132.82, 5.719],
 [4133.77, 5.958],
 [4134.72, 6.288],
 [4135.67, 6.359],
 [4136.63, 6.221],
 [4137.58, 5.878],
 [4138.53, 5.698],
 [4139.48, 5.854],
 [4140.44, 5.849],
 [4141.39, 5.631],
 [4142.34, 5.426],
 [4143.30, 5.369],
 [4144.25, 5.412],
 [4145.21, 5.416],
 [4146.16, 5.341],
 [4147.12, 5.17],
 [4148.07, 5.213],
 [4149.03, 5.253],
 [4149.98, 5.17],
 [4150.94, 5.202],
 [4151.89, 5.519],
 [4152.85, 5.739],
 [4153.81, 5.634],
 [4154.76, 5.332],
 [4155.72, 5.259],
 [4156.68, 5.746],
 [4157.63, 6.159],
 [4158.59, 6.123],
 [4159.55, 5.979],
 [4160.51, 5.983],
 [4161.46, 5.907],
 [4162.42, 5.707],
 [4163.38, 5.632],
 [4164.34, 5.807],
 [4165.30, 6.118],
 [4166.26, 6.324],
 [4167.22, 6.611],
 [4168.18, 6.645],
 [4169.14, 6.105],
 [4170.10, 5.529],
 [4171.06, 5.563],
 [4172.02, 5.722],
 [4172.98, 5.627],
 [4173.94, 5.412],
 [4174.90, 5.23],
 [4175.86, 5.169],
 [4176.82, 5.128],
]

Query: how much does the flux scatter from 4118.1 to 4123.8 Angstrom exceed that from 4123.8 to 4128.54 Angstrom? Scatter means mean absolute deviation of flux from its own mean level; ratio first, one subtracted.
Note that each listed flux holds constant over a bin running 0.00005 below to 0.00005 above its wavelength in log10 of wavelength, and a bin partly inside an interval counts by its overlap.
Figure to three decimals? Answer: 0.388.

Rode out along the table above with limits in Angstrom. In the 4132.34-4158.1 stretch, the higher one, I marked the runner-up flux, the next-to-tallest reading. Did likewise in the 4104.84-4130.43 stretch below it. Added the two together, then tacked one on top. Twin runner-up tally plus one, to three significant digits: 13.7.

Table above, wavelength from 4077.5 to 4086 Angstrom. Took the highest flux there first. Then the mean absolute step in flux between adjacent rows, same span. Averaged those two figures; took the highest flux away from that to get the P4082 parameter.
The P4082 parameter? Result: -2.97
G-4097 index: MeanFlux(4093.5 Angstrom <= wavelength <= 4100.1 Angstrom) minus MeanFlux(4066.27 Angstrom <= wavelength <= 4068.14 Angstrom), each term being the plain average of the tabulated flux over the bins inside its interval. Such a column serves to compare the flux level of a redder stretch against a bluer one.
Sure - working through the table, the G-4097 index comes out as -1.4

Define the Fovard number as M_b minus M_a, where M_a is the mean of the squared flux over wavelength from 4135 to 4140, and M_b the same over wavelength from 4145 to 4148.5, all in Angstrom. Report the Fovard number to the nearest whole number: -8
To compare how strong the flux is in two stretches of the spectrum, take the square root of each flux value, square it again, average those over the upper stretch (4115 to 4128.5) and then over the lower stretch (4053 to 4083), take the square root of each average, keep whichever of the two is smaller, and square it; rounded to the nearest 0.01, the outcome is 5.81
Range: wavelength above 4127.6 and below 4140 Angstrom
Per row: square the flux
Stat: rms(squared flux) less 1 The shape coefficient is 33.7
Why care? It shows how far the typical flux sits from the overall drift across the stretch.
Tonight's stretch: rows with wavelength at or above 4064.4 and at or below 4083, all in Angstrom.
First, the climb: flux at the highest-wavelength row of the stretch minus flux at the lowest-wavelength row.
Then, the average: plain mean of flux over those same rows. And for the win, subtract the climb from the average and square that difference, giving 37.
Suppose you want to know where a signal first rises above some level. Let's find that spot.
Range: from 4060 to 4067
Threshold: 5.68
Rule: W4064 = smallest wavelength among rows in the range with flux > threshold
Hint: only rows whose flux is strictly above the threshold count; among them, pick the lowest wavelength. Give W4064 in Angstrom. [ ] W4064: 4060.19 Angstrom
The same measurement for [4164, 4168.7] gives 4164.34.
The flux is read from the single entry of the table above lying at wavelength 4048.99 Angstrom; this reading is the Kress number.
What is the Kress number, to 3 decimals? 6.013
